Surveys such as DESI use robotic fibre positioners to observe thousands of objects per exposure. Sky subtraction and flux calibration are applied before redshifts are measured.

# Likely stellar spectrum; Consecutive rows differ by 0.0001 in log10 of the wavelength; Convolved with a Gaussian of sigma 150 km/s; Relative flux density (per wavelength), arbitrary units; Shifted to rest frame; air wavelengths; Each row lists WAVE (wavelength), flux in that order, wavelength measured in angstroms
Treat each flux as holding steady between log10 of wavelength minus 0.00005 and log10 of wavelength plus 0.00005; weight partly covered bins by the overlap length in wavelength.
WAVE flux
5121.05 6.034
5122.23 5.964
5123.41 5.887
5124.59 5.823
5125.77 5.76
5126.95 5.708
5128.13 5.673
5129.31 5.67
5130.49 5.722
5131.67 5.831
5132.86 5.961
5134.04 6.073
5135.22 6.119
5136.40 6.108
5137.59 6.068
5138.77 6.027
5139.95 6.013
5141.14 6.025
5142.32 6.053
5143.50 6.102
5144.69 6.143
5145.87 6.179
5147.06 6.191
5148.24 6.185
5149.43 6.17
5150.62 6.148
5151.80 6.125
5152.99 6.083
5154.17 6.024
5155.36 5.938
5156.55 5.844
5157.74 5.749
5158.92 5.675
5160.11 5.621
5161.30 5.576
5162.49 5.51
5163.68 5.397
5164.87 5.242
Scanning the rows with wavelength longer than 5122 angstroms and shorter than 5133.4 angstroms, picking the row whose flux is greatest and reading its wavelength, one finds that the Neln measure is 5122.23 angstroms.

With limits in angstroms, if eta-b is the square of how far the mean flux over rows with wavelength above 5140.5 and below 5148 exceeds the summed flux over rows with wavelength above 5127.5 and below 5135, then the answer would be 830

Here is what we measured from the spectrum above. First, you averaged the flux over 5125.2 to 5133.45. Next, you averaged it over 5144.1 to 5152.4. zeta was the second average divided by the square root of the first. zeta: 2.57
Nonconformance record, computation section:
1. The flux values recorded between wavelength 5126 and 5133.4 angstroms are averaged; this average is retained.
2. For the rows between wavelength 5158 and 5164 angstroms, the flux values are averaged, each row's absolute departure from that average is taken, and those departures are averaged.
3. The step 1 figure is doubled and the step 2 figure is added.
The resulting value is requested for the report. 11.60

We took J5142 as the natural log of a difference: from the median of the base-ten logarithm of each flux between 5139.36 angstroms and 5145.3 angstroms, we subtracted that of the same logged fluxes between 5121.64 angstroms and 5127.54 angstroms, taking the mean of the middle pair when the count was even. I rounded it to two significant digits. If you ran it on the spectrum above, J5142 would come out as -4.1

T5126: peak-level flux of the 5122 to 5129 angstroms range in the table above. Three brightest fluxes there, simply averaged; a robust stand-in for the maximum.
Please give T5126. 5.89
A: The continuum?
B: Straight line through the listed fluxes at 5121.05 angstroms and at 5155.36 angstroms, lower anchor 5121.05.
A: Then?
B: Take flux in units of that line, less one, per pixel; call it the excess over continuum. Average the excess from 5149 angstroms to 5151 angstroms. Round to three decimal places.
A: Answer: 0.035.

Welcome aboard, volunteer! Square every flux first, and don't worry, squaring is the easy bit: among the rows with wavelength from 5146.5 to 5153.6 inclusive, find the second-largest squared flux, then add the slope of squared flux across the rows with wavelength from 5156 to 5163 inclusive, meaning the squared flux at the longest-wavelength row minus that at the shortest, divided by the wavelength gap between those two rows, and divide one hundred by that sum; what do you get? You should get 2.66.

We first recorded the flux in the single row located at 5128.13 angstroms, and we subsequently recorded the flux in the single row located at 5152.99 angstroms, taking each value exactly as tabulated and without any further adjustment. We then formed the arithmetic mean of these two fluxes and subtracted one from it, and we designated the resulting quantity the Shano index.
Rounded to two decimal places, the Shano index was 4.88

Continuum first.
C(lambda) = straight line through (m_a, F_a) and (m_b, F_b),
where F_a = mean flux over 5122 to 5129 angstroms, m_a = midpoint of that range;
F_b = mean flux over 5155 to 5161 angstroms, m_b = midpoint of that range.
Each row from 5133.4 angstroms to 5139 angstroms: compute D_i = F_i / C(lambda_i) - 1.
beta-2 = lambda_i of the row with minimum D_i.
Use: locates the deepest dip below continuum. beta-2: 5138.77 angstroms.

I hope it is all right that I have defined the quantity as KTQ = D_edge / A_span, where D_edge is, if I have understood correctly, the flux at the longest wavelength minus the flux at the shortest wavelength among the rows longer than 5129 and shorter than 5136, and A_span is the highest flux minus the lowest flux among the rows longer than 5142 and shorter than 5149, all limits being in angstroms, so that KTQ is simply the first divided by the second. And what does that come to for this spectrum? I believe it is 3.3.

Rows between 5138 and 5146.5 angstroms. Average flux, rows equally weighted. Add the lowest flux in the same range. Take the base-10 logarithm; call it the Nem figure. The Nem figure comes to 1.08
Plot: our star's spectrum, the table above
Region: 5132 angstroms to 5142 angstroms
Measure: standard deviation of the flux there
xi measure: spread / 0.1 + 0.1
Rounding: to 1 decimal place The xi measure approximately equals 0.6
